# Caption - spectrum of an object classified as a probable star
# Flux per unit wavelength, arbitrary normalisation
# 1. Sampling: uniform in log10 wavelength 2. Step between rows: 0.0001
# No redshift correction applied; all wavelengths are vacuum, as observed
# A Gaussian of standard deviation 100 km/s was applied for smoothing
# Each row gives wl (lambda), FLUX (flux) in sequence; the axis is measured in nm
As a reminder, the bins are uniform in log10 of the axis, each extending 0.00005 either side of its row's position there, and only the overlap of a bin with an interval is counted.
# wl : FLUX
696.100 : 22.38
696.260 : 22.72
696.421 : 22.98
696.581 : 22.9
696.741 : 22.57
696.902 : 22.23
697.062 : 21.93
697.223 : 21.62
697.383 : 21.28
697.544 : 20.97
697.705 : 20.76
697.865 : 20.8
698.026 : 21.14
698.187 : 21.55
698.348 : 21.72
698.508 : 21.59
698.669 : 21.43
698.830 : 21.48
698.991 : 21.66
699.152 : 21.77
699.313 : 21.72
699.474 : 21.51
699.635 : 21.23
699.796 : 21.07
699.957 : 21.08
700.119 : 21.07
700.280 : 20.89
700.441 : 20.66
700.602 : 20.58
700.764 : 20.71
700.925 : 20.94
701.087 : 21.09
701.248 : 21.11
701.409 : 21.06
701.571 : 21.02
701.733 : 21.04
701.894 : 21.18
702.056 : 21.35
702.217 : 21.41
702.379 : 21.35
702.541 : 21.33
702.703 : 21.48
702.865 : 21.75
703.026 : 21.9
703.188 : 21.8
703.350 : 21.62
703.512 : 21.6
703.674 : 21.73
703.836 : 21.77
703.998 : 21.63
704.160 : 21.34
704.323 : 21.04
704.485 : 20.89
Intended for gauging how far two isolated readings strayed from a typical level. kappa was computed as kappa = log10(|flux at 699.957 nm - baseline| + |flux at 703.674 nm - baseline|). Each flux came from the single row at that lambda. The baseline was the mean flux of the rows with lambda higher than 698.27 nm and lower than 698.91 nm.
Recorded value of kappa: -0.19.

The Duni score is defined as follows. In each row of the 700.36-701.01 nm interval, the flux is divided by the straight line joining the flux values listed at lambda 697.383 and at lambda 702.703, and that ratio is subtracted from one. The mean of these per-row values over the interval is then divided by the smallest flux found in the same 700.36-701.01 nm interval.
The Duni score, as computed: 0.0015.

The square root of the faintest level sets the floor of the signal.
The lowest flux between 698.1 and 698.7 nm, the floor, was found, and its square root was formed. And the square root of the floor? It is 4.63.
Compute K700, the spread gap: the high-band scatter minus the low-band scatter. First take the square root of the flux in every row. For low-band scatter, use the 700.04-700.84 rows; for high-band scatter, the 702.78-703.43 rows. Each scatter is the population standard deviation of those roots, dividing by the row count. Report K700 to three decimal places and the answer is -0.009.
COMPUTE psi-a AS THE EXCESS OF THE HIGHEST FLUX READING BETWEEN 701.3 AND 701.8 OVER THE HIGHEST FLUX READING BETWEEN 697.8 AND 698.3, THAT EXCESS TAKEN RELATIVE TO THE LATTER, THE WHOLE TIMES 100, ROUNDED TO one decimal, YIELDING -2.3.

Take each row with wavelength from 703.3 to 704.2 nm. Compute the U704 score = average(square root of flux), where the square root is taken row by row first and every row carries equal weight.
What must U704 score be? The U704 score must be 4.65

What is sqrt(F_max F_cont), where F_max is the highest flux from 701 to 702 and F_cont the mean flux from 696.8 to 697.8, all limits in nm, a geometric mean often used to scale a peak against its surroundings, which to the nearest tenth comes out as 21.3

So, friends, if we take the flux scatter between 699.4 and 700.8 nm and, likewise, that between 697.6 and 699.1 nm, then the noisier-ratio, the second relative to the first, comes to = 1.21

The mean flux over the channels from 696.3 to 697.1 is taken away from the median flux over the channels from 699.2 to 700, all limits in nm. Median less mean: -1.3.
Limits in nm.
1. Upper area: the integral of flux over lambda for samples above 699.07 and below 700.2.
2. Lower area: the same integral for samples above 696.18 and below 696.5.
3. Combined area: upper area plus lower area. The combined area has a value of 31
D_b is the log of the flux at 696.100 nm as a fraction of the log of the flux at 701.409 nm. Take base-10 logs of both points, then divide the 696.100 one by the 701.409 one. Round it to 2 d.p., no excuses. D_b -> 1.02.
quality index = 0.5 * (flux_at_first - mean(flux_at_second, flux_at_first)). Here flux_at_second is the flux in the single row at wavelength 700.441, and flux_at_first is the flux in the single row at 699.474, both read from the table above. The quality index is 0.21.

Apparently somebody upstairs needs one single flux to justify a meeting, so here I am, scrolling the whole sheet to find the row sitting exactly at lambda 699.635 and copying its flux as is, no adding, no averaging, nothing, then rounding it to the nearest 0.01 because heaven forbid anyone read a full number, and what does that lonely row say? 21.23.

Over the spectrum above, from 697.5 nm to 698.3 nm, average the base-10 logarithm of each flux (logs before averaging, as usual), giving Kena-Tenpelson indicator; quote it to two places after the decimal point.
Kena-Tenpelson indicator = 1.32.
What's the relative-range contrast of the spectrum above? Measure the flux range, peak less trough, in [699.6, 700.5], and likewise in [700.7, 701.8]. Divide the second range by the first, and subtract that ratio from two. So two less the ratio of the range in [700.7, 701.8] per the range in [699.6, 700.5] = 1.3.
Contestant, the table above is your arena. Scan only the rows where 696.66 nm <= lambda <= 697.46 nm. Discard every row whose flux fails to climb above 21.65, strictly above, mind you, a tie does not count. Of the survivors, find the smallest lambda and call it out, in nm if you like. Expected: 696.741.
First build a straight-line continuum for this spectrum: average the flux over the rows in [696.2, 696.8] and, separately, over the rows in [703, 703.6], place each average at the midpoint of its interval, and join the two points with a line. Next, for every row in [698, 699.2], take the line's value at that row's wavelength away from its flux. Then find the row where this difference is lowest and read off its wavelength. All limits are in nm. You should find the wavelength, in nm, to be 698.026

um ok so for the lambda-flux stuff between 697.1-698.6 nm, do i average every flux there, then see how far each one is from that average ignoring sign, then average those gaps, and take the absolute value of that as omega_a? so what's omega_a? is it 0.313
